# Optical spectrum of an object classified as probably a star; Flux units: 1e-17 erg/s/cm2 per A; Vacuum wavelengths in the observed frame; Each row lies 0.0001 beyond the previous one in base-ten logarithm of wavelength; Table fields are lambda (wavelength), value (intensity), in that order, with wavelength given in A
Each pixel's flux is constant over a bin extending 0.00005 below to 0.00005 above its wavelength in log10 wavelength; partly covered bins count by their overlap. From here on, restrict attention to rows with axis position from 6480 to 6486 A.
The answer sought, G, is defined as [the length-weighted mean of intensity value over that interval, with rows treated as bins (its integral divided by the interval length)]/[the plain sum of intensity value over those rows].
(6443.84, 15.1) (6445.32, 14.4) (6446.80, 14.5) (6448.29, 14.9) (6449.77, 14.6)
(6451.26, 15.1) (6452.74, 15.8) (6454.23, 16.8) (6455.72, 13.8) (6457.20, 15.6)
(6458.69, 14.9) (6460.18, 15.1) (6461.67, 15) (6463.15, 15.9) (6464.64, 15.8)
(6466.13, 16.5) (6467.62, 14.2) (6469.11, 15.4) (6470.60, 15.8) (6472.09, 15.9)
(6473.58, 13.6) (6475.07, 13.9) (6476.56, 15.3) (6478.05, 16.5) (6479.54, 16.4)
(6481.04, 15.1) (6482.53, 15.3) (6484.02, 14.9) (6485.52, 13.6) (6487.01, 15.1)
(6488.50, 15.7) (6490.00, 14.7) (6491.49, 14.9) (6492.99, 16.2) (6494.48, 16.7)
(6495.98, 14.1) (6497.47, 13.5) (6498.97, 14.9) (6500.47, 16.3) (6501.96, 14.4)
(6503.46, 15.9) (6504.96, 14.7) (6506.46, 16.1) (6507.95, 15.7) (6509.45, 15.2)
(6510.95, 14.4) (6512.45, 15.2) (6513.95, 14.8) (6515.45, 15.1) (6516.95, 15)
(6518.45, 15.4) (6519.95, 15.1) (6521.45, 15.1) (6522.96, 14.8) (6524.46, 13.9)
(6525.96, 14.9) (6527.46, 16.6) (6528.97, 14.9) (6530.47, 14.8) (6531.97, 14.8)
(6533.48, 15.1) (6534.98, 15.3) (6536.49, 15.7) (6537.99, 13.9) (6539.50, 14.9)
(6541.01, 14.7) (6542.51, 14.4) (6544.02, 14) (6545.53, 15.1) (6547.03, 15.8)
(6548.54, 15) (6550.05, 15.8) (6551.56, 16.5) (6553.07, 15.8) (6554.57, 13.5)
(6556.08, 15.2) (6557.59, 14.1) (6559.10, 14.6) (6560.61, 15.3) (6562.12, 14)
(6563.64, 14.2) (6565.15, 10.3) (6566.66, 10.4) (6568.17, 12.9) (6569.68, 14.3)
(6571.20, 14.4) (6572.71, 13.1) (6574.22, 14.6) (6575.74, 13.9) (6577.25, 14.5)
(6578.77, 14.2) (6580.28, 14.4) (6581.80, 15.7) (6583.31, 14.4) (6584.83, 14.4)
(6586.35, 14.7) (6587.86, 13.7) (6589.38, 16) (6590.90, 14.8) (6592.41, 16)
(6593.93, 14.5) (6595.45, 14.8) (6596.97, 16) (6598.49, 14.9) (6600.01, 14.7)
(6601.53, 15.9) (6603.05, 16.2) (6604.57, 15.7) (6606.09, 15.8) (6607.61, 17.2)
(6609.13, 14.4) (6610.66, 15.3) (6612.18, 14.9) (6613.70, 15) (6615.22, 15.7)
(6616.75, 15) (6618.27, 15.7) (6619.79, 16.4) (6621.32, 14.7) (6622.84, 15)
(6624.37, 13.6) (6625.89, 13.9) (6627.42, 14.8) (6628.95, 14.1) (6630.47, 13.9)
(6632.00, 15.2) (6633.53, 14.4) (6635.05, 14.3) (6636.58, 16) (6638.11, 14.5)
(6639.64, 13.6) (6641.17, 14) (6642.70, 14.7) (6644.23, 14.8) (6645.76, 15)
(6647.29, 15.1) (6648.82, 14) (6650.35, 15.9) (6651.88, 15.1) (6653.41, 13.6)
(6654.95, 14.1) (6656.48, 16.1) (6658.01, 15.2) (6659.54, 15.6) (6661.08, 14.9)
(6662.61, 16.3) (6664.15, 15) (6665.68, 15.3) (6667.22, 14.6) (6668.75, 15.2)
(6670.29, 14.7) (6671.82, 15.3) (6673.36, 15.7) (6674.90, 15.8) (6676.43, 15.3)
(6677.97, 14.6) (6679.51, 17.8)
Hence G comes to 0.252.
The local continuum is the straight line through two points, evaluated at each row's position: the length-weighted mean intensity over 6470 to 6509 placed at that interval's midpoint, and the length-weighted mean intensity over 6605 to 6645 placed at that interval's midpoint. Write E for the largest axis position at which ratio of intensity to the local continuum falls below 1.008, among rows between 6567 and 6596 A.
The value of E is 6595.45 A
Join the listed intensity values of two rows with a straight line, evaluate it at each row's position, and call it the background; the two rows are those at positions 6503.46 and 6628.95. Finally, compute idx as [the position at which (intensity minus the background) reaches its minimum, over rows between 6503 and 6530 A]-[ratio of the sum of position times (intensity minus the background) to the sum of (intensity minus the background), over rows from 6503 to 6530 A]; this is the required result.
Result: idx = 8.2 A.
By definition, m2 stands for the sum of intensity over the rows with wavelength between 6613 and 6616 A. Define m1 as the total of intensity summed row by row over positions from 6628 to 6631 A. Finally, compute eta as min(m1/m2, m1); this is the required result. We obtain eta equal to 0.91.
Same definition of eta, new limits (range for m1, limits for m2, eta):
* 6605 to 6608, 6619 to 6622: 1.06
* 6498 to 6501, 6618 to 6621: 0.97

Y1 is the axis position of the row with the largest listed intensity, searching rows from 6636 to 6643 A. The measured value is 6636.58 A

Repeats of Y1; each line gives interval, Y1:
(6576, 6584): 6581.80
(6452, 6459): 6454.23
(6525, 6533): 6527.46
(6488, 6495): 6494.48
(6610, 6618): 6615.22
